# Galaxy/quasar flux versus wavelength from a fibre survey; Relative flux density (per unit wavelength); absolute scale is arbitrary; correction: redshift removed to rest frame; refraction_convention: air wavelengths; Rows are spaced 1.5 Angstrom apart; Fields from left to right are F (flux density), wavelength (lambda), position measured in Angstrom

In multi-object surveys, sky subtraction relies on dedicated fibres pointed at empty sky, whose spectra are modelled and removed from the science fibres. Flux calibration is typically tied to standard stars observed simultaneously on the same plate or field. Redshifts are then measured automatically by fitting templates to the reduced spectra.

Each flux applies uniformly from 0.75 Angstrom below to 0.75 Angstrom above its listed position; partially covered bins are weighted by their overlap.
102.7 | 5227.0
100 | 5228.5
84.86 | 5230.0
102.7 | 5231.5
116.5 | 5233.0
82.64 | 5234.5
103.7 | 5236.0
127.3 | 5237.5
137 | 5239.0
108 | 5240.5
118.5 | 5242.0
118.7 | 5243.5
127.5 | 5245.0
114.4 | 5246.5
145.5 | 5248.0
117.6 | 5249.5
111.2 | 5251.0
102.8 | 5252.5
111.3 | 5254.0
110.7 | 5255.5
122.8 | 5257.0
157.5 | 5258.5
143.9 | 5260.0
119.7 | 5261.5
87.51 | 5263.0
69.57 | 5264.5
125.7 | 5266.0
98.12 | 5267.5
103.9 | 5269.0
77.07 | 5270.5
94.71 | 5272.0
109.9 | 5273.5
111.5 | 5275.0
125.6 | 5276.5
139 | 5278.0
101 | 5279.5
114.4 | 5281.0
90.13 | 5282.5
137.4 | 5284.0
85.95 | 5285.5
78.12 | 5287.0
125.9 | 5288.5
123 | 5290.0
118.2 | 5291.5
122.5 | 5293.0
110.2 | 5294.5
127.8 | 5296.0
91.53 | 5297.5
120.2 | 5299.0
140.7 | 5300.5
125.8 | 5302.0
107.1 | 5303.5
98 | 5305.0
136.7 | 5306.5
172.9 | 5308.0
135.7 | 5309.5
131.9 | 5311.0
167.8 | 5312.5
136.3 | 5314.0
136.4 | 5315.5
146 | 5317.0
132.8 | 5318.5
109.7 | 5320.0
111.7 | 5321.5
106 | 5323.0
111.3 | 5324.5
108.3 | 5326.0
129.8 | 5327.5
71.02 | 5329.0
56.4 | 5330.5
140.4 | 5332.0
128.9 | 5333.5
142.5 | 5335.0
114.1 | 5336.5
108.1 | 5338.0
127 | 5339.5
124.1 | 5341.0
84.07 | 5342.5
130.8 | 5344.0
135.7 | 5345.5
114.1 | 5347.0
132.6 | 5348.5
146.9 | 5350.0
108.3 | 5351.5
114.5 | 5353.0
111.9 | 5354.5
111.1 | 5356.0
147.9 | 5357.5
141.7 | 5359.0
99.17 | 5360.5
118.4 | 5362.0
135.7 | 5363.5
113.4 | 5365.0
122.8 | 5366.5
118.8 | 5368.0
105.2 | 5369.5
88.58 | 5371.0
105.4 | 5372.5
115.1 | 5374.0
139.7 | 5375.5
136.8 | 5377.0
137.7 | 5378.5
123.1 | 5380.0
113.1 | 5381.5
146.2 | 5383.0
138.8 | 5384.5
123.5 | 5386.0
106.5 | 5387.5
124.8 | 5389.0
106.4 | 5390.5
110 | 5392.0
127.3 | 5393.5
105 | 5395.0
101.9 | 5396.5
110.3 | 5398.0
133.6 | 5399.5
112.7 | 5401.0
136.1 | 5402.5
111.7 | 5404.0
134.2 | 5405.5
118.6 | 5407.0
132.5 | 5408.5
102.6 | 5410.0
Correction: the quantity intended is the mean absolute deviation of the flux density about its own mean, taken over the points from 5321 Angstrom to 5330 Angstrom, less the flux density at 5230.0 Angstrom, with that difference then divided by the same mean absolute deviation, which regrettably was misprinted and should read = -6.1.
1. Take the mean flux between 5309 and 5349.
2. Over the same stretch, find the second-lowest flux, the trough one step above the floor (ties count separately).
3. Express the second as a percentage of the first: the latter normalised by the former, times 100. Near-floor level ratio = 59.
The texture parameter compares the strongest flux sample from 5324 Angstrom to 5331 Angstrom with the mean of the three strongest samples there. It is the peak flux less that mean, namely 13.3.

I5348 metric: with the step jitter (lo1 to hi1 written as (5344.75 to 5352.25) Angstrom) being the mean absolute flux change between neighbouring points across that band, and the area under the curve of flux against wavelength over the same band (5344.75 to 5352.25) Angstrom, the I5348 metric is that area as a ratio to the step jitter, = 41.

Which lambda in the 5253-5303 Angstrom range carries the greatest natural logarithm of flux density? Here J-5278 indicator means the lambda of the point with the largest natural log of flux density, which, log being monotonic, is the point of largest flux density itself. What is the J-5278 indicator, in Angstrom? 5258.5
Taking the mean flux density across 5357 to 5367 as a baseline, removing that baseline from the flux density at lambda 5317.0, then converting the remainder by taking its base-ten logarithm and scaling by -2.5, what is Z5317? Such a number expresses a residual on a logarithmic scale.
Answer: -3.3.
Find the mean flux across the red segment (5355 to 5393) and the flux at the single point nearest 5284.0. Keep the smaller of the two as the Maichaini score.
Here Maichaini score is 121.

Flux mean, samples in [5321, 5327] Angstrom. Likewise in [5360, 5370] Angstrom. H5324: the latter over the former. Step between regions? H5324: 1.06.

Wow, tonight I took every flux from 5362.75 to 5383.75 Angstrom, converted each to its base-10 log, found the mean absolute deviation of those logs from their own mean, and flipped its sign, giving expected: -0.047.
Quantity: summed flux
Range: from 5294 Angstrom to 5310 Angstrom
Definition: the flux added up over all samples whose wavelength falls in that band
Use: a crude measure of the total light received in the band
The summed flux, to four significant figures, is 1367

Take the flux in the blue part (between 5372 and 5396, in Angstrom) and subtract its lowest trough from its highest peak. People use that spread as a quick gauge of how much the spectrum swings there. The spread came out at 41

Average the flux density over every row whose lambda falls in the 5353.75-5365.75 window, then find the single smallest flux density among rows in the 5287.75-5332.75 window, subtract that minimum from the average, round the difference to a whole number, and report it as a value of 66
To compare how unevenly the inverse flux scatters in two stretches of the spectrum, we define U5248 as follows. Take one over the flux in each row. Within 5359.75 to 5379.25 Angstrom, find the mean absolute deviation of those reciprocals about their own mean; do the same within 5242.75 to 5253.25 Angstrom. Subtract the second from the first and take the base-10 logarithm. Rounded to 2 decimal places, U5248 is -3.49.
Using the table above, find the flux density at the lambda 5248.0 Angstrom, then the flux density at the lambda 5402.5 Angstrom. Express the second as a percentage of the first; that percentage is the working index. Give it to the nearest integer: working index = 94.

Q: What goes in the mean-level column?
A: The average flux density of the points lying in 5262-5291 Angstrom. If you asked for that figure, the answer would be 105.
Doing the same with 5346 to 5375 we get 119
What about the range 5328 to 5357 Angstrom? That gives 116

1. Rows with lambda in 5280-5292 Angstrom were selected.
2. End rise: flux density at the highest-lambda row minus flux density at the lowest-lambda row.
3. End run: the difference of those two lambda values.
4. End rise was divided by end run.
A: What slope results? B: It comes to 0.4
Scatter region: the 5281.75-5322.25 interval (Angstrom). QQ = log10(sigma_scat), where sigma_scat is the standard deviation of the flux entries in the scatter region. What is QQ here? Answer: 1.35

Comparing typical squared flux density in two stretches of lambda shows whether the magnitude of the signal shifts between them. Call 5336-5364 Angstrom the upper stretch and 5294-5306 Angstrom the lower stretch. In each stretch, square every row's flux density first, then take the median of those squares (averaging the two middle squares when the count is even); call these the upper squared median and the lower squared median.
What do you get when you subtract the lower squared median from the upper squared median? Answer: 723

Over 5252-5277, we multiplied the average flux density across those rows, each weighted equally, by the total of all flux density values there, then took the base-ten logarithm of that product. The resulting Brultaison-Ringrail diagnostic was 5.31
